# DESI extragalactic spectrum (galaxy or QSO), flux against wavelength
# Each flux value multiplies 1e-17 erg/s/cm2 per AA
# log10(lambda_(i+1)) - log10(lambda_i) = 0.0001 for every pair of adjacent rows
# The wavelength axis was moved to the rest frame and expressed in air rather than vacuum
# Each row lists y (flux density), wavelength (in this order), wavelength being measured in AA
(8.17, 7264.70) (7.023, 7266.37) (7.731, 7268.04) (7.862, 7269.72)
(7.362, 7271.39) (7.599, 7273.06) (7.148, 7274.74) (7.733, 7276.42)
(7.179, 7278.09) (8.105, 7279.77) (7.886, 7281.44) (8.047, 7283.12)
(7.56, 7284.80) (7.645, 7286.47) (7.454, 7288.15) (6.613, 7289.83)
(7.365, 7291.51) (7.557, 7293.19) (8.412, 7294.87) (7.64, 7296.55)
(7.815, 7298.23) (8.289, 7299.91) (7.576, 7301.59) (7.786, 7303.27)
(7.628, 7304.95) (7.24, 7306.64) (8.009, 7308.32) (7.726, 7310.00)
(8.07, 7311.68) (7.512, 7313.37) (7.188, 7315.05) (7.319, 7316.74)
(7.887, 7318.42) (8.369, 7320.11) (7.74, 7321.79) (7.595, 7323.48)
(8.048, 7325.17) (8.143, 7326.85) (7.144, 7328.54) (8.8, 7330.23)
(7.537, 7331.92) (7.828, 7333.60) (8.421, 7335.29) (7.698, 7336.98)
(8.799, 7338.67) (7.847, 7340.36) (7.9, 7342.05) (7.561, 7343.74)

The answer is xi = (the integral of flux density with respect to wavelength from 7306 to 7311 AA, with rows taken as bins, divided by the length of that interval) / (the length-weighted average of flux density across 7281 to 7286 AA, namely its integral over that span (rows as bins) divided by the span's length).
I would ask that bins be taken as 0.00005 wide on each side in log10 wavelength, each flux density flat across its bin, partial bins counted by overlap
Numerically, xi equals 0.986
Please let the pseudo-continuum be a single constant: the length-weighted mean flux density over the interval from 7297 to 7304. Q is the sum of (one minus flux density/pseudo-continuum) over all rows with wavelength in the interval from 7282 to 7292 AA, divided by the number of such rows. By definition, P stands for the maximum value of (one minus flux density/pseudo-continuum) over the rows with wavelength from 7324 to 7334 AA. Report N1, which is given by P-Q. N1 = 0.039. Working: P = 0.091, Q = 0.05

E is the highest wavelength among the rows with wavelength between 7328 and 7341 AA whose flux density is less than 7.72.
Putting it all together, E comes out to 7336.98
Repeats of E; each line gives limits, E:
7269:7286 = 7284.80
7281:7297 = 7296.55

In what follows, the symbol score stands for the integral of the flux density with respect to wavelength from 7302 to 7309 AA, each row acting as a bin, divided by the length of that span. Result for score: 7.65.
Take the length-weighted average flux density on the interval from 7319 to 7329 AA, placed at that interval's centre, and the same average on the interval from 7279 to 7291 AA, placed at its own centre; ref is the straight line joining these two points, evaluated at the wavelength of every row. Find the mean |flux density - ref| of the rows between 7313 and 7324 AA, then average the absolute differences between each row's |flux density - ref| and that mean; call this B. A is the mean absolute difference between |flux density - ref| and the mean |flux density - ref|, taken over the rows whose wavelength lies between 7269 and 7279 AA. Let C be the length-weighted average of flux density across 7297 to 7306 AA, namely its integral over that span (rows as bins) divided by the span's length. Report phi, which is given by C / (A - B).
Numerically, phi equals -130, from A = 0.12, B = 0.18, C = 7.80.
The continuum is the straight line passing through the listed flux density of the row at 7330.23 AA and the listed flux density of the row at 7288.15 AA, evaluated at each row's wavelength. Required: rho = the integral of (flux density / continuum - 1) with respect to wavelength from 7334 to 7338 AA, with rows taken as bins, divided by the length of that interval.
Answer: -0.10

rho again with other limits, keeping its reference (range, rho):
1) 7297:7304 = 0.00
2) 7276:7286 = 0.07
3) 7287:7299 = -0.01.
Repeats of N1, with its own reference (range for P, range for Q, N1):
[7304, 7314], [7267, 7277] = 0.042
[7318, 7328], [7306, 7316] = 0.004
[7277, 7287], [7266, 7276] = 0.035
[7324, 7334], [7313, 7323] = 0.067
